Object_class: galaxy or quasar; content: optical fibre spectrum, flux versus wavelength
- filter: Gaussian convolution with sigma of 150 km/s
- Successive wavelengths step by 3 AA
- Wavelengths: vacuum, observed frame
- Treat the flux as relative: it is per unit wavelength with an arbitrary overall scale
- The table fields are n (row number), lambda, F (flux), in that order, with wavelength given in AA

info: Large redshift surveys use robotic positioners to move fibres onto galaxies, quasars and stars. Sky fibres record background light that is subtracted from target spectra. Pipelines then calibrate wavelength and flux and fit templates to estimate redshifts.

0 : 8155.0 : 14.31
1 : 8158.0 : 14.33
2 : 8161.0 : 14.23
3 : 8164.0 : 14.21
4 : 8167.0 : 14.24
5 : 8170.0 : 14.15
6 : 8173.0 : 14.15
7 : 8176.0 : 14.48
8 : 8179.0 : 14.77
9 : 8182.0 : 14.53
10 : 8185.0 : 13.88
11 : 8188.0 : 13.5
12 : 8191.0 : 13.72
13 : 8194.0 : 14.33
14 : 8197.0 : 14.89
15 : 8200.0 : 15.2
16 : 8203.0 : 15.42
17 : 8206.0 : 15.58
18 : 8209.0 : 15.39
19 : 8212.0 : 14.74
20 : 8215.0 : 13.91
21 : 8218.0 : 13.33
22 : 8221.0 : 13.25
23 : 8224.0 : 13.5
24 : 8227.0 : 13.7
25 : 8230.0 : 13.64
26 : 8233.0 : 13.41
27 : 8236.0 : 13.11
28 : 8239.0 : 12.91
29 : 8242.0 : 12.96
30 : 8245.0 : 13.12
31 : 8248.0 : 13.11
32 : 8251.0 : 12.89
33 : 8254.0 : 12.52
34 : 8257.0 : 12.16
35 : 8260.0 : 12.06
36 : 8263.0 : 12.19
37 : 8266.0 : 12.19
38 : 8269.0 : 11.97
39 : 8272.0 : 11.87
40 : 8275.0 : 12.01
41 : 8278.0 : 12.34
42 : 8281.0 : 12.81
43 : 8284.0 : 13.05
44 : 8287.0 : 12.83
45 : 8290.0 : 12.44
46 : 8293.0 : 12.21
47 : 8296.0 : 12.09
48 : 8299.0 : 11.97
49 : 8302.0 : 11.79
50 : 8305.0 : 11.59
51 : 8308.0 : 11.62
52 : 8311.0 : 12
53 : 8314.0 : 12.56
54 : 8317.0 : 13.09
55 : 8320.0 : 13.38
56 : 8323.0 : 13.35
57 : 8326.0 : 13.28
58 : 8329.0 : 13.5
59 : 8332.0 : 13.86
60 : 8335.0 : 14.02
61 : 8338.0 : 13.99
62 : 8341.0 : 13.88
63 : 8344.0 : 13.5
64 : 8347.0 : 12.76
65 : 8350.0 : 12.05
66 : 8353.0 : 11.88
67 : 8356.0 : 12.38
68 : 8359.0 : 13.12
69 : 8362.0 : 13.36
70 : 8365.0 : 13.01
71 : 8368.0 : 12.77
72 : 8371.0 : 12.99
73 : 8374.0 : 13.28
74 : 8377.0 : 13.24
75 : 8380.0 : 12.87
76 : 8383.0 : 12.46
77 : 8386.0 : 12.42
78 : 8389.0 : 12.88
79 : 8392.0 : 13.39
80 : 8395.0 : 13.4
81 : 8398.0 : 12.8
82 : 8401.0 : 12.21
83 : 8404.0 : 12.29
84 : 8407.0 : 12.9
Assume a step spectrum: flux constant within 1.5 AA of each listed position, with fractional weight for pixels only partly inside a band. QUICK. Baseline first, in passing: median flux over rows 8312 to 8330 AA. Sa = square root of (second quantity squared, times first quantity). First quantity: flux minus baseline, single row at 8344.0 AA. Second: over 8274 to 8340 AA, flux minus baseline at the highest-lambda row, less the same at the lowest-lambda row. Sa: 0.9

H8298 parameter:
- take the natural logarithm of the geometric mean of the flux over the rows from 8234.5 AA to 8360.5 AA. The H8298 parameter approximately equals 2.54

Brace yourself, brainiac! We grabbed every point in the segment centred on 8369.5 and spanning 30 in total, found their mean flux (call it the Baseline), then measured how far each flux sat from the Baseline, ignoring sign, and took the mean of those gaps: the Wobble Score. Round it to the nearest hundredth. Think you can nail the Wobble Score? 0.26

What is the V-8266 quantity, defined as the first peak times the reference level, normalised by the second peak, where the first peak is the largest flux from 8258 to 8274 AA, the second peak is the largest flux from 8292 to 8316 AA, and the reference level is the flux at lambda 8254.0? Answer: 12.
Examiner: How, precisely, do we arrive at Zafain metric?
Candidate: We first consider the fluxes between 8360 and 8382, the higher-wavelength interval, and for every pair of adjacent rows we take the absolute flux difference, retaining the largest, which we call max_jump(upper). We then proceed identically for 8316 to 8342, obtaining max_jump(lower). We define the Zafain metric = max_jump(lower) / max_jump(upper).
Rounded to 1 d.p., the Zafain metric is 1.0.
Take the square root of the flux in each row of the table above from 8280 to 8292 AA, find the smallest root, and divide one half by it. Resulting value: 0.142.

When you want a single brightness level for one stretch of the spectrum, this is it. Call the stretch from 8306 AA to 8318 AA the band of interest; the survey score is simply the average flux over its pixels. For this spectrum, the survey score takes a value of 12.3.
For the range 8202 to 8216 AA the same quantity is 15.0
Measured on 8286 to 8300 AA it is 12.3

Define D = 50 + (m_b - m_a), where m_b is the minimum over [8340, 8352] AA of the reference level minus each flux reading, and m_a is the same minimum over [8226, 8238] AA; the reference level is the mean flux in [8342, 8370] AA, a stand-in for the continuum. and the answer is 49.8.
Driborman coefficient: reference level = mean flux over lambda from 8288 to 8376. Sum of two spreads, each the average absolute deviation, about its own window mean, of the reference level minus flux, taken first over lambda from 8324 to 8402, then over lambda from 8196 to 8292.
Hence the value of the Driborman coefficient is 1.32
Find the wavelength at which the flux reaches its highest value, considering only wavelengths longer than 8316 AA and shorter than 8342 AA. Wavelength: 8335.0 AA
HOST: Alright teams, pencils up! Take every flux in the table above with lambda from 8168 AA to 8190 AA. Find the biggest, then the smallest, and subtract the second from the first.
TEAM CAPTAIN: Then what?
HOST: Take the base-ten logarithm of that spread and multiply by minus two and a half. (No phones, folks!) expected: -0.3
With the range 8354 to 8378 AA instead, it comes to 0.0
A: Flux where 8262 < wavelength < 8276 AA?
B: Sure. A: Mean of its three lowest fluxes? 11.95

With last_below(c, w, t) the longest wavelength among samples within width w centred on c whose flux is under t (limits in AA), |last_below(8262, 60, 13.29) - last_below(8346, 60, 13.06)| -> 81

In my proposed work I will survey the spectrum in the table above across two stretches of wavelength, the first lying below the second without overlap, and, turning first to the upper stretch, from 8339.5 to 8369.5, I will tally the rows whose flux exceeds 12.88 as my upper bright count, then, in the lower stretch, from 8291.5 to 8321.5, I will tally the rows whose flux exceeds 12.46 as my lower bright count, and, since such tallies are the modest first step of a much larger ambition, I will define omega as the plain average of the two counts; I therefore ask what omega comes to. 4.0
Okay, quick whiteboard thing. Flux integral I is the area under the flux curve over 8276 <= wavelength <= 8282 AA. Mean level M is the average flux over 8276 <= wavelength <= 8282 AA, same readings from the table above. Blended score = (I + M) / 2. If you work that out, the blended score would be 44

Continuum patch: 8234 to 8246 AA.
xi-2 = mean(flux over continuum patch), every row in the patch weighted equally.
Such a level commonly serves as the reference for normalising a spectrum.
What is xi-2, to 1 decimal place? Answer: 13.0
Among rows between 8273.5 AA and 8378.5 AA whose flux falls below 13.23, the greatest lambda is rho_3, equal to 8371.0 AA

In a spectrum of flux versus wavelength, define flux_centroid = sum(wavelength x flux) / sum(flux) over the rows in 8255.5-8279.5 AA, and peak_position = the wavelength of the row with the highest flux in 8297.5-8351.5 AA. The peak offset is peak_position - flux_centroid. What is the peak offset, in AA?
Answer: 67.5 AA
